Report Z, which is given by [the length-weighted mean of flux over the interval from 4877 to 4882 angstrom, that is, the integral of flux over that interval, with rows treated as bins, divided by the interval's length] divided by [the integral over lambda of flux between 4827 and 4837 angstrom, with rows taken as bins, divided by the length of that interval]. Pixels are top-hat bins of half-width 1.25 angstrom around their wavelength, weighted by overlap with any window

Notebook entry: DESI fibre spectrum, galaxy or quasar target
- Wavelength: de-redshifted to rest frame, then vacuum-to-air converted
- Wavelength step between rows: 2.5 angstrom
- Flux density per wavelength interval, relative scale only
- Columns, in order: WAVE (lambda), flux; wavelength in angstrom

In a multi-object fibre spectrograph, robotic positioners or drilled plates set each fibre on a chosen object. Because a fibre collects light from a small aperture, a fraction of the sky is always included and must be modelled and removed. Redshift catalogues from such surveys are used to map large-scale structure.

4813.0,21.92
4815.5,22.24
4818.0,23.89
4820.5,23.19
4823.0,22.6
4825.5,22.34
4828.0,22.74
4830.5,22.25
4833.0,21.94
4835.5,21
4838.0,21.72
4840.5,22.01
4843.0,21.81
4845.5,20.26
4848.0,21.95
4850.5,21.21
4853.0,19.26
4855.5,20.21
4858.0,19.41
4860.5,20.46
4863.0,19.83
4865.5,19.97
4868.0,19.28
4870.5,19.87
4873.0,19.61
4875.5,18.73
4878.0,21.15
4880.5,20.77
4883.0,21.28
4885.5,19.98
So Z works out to 0.95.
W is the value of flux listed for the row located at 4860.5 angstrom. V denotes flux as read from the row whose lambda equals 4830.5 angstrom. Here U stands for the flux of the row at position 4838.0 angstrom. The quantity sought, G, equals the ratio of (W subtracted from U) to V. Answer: 0.057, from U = 21.72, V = 22.25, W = 20.46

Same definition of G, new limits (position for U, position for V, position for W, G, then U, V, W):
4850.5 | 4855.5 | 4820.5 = -0.098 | 21.21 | 20.21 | 23.19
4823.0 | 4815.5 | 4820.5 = -0.027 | 22.6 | 22.24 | 23.19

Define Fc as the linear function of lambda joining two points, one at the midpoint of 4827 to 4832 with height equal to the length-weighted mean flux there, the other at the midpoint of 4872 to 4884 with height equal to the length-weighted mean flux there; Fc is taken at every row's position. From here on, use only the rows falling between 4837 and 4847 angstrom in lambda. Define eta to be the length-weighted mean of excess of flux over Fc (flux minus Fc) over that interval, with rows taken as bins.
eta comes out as -0.4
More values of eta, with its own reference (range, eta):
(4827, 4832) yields 0.0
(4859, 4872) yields -1.0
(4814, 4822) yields 0.1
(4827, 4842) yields -0.3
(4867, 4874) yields -1.0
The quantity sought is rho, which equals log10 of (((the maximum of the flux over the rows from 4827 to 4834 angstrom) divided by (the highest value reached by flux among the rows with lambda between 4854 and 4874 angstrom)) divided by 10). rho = -0.95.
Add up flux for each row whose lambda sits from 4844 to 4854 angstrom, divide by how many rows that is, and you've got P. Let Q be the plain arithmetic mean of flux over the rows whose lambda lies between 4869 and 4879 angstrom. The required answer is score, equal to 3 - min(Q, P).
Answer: -16.8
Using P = 20.7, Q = 19.8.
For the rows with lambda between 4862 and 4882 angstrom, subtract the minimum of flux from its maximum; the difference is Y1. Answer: 2.4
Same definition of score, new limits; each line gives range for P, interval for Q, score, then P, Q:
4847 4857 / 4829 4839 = -17.7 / 20.7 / 21.7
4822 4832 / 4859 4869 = -16.9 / 22.5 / 19.9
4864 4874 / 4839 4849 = -16.7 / 19.7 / 21.5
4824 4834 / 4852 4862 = -16.8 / 22.3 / 19.8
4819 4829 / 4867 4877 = -16.4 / 22.7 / 19.4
